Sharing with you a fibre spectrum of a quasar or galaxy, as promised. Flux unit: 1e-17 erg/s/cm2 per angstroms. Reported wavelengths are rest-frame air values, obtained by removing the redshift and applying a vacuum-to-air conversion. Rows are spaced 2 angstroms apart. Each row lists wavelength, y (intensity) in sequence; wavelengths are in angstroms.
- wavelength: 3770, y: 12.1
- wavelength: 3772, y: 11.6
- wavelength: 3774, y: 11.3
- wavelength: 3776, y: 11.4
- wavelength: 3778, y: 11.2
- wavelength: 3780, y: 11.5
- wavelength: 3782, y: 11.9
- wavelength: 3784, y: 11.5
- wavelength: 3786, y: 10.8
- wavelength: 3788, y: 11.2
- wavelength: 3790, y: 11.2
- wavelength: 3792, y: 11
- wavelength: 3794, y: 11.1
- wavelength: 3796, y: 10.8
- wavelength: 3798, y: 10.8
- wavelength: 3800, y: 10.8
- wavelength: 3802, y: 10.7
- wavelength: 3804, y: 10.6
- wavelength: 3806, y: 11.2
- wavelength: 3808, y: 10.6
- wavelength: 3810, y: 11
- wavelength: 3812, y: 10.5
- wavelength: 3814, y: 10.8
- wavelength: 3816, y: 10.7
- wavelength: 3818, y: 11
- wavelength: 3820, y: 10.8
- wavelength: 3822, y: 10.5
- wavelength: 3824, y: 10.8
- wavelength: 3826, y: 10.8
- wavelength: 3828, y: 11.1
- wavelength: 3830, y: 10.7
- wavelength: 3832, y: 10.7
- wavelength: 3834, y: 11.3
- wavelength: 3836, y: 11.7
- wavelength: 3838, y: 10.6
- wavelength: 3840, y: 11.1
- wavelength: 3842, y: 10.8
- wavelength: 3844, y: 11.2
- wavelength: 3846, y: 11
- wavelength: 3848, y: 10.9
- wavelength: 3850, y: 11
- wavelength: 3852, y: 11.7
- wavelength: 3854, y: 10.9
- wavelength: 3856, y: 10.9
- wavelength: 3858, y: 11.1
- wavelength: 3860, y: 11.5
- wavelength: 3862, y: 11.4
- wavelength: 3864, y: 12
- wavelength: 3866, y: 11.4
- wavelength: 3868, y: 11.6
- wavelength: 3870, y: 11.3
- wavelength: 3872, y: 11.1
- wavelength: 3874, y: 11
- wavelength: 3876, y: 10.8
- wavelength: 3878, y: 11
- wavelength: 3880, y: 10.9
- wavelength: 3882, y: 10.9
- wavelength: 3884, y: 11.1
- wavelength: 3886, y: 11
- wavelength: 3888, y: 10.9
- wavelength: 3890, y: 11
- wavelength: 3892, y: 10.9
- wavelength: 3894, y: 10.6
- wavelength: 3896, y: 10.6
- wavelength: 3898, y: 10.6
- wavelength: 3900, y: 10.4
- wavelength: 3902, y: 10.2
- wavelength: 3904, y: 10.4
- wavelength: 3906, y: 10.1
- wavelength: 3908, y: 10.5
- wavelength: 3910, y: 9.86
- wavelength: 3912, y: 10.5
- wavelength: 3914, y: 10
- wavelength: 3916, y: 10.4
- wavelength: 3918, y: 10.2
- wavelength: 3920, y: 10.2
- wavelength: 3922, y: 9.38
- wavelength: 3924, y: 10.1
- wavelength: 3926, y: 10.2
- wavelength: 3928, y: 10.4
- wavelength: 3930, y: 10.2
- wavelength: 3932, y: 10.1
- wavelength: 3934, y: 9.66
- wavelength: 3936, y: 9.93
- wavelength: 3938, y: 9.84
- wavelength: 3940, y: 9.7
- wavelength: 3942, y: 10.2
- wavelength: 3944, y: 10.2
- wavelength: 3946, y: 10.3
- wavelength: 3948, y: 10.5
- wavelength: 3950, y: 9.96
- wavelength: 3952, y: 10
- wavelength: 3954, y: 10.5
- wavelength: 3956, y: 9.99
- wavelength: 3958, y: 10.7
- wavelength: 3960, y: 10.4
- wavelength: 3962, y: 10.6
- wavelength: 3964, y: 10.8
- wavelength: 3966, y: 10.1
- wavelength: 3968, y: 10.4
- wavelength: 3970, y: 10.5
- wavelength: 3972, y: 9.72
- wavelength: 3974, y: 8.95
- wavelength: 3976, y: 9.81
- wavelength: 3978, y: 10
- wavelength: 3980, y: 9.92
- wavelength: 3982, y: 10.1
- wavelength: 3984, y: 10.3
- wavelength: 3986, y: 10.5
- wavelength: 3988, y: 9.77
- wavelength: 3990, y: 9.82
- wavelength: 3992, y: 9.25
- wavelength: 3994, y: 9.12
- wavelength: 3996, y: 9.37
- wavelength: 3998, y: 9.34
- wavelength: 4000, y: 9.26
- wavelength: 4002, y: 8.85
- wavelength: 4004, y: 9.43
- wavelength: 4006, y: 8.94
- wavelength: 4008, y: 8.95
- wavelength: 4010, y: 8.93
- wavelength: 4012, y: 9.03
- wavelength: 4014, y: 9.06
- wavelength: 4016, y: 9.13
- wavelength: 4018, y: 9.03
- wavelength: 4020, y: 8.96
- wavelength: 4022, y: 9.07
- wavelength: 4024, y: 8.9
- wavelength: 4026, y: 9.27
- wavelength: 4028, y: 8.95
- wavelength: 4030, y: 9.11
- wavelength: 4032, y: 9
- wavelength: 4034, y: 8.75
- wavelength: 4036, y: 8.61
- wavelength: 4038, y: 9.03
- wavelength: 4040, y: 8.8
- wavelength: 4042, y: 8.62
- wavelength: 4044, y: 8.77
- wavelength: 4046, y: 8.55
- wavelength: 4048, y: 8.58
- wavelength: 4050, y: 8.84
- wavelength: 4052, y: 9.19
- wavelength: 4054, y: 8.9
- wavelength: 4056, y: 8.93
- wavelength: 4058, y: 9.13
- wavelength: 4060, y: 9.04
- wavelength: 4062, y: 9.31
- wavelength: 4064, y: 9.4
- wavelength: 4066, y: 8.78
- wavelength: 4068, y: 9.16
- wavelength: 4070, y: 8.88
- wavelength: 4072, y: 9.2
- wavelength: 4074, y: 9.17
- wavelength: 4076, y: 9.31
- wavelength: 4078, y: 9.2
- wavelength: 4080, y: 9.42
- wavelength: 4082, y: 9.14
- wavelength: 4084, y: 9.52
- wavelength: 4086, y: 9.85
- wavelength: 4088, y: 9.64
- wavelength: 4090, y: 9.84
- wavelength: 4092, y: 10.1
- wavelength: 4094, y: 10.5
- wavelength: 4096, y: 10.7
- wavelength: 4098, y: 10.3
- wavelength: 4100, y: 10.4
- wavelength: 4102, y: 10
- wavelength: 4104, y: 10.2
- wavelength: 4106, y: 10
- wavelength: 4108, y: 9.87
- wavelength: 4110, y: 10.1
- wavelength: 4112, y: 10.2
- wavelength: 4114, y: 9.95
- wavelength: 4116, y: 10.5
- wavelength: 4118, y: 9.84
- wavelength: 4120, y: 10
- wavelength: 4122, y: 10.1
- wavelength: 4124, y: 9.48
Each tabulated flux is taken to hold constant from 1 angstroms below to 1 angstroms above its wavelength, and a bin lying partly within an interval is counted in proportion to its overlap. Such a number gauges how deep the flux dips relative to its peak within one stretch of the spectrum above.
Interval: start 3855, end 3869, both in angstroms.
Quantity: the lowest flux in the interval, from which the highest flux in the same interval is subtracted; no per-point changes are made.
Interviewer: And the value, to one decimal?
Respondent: -1.1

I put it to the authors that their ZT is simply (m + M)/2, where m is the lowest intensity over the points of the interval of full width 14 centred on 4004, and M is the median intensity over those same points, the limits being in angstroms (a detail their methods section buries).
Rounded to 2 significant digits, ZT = 8.9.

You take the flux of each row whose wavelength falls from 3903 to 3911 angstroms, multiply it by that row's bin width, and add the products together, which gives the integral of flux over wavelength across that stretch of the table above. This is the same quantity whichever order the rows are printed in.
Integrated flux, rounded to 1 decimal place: 81.7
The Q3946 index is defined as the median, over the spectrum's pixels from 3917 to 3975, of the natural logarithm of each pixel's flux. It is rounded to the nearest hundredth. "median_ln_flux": 2.32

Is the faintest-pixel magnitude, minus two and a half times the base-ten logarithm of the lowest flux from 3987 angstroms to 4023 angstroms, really -2.37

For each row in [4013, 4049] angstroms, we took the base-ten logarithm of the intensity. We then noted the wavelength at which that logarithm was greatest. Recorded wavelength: 4026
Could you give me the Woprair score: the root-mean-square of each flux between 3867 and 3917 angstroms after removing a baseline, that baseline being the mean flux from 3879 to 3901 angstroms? 0.42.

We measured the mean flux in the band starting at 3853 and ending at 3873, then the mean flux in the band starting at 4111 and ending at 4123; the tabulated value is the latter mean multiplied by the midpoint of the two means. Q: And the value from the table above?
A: 108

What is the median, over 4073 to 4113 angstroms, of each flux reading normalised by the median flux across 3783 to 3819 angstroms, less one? -0.080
